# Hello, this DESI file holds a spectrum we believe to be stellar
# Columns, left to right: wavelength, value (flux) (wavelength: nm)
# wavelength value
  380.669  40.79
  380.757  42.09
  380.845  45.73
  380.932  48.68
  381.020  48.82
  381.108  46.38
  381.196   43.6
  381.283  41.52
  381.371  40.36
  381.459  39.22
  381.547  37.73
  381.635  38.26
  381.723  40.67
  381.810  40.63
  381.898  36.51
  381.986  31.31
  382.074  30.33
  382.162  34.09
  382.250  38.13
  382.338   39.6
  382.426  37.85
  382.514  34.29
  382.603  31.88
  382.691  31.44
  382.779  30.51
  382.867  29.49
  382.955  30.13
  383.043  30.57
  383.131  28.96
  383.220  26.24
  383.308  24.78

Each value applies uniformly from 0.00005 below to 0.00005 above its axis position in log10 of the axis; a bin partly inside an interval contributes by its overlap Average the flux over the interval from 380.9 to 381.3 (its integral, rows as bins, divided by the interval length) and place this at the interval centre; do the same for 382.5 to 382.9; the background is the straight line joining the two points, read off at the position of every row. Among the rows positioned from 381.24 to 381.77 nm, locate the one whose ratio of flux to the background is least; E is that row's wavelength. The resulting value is 381.547 nm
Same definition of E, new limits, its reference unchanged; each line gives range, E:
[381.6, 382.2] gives 382.074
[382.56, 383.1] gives 382.603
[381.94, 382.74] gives 382.074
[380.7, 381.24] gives 380.757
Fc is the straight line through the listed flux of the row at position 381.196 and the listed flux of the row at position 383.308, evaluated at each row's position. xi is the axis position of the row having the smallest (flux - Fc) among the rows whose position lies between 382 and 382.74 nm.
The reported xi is 382.074 nm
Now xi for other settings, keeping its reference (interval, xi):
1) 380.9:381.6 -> 381.547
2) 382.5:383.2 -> 382.867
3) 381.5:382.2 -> 382.074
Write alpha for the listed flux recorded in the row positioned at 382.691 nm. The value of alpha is 31.44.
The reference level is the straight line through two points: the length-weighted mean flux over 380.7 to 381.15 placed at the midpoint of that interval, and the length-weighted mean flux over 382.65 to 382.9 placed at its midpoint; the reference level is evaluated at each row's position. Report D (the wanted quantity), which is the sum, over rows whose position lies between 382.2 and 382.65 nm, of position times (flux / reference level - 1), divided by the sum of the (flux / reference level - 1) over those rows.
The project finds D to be 382.36 nm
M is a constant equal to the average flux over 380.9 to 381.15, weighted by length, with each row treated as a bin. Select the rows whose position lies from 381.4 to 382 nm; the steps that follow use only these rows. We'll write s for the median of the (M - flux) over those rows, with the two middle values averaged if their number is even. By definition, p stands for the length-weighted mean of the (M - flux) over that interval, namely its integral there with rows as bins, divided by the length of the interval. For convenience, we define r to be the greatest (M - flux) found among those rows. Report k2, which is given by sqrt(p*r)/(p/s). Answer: 13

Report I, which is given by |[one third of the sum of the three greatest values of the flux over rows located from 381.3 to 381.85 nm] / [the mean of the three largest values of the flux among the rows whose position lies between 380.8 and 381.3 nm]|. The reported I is 0.85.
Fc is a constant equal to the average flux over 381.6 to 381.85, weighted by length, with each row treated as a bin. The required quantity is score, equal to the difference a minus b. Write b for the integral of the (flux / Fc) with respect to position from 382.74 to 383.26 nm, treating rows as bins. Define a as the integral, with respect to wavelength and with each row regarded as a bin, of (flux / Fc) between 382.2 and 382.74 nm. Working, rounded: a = 0.48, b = 0.38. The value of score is 0.10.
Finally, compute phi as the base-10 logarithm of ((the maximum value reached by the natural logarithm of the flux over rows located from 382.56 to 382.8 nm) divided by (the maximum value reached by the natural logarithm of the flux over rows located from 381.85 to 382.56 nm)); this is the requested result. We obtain -0.026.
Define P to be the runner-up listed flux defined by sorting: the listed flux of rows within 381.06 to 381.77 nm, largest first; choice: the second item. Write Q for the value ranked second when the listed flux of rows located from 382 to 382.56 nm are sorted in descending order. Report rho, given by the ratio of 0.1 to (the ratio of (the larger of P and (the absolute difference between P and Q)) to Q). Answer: 0.087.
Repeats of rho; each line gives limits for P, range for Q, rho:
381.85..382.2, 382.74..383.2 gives 0.089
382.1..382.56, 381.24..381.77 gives 0.107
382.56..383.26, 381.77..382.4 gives 0.126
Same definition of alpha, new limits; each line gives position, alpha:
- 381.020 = 48.82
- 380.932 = 48.68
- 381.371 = 40.36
